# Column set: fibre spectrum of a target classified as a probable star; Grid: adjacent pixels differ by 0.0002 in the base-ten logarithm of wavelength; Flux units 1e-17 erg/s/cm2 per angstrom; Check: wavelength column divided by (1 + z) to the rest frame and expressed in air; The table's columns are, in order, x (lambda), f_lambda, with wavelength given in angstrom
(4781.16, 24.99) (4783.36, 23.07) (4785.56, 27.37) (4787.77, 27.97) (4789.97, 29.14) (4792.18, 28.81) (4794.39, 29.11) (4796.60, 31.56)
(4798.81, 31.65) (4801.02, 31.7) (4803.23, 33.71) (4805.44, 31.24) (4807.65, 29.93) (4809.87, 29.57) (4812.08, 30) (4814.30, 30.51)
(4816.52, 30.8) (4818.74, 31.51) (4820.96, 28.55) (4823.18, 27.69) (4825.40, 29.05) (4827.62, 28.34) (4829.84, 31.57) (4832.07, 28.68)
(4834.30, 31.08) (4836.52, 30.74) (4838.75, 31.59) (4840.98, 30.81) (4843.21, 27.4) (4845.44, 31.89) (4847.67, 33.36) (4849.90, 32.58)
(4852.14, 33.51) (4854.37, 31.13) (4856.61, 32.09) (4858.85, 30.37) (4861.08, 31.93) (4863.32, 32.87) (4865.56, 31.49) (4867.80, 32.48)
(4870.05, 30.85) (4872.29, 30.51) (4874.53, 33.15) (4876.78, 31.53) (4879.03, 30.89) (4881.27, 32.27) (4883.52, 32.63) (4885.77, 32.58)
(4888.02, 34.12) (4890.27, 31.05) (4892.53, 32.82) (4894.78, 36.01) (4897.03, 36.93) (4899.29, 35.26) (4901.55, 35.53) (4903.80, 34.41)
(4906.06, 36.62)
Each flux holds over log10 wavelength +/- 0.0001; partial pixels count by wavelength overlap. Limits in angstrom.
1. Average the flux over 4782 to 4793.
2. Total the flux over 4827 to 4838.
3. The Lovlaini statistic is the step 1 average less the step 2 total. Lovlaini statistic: -123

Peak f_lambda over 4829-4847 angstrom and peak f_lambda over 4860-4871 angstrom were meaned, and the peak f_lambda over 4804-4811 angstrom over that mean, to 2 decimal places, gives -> 0.96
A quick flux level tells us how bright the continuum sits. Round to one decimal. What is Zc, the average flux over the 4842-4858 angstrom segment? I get 31.7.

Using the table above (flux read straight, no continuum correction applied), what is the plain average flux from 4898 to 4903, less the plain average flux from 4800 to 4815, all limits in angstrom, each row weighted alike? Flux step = 4.4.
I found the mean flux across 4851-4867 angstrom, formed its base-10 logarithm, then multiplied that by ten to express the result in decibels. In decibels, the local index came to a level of 15.0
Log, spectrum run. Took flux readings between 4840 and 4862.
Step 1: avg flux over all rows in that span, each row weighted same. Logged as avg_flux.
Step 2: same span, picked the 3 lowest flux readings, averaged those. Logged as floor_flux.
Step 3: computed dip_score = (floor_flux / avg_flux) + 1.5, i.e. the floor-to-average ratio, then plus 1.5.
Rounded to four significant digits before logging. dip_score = 2.437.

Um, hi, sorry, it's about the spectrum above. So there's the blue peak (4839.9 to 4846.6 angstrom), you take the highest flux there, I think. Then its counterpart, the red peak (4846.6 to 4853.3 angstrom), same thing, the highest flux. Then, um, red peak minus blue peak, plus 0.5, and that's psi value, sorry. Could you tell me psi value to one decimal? 2.1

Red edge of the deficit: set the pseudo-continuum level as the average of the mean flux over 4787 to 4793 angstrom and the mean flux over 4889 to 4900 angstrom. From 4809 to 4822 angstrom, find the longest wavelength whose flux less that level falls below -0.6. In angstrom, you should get 4820.96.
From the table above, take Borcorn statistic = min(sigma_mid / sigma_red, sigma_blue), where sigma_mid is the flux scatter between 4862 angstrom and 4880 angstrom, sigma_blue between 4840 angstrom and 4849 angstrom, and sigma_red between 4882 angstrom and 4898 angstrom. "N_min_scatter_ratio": 0.48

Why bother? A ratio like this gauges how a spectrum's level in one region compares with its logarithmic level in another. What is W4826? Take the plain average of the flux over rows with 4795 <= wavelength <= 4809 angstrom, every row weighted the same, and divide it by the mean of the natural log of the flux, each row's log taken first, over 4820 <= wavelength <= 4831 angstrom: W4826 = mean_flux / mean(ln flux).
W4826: 9.4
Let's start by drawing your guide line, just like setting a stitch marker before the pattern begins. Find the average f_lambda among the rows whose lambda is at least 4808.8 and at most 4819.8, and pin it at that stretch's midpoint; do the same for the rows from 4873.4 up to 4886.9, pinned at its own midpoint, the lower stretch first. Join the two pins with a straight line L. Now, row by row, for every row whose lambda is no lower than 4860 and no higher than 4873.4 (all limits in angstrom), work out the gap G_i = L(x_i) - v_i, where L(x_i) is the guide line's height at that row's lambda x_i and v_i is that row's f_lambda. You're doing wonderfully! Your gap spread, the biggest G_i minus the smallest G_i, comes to 2.6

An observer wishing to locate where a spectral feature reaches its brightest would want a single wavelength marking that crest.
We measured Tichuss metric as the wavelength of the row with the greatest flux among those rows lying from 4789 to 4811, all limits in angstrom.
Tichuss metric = 4803.23 angstrom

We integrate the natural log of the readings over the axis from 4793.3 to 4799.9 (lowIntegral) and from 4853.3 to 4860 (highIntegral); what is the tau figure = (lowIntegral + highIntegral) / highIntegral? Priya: 1.98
